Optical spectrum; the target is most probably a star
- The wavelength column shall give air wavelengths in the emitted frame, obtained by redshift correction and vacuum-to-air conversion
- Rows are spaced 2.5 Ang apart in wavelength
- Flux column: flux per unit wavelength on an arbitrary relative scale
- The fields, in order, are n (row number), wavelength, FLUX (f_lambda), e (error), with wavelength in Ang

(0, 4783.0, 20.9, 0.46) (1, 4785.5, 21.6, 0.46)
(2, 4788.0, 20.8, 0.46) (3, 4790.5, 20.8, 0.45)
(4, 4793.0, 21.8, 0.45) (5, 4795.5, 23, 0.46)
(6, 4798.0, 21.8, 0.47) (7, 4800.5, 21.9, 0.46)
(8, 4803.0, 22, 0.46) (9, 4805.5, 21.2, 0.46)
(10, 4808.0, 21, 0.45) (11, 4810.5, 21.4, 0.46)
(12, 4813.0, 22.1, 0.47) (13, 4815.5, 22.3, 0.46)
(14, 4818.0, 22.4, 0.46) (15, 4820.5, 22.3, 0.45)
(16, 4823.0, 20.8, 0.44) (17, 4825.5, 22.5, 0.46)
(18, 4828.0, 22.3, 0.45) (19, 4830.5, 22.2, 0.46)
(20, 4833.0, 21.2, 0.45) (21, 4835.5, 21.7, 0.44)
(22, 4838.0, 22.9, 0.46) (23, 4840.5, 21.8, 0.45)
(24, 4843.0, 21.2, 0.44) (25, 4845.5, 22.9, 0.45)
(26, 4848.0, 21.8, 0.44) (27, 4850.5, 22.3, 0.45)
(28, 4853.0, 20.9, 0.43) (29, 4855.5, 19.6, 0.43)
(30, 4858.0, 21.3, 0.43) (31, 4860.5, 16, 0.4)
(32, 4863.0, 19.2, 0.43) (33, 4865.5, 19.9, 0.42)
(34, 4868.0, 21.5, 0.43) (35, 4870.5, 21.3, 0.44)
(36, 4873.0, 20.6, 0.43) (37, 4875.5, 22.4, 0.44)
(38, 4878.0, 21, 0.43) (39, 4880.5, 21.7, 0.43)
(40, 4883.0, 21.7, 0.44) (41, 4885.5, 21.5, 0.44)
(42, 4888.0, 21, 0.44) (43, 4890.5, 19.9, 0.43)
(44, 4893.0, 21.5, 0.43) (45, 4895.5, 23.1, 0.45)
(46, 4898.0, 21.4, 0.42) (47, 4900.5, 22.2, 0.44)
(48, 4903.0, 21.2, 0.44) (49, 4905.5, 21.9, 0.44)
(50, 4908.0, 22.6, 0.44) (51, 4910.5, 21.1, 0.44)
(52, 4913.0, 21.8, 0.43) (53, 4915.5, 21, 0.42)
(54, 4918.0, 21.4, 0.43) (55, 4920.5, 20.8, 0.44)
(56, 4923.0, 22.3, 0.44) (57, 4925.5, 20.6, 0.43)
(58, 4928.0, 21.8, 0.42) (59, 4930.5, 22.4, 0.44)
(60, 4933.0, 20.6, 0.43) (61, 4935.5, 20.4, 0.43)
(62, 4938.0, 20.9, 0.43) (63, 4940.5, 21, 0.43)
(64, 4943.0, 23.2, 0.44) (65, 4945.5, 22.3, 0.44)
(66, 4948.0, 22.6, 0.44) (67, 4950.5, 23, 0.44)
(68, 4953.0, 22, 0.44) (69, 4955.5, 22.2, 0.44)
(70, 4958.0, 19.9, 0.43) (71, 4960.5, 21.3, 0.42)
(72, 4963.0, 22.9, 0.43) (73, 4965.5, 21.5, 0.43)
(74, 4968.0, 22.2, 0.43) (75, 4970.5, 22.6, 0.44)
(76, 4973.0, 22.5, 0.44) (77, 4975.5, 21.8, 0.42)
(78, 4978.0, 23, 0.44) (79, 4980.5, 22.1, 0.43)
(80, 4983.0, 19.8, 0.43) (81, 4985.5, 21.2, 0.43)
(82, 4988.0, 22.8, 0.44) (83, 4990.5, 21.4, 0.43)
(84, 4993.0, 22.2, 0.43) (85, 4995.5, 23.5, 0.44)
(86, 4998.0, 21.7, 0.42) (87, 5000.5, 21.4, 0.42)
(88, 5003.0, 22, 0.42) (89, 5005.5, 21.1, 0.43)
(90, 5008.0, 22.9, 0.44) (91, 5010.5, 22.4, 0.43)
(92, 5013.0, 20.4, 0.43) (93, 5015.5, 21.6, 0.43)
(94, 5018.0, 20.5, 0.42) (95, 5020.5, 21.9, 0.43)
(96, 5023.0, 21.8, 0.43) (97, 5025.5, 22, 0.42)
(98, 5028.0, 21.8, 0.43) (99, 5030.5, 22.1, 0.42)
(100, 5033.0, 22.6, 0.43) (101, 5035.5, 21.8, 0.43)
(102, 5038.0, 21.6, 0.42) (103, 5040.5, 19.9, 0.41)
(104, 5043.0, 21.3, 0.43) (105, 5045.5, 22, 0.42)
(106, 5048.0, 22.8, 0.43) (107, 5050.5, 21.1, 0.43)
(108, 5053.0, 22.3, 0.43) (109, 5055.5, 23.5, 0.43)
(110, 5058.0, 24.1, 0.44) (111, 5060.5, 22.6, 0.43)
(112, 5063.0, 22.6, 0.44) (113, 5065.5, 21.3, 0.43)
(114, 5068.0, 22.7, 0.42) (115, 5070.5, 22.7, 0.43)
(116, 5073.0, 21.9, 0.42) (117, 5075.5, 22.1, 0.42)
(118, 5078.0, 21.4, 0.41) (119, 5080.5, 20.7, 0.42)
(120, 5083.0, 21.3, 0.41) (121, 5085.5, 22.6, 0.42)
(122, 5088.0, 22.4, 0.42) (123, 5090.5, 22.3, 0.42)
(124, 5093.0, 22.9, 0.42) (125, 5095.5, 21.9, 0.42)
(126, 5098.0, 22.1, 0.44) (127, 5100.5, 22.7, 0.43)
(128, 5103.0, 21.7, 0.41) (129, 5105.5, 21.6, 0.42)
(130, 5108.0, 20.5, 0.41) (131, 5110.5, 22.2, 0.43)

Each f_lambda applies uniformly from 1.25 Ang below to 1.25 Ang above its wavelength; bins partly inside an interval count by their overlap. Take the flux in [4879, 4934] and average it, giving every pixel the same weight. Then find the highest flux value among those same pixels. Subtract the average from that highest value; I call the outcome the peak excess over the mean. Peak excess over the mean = 1.58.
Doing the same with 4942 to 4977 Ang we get 1.06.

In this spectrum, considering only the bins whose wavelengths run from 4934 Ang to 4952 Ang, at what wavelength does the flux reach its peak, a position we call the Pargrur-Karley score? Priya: 4943.0 Ang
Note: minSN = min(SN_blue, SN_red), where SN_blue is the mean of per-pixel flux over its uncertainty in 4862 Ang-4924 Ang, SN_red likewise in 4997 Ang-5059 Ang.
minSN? 49.2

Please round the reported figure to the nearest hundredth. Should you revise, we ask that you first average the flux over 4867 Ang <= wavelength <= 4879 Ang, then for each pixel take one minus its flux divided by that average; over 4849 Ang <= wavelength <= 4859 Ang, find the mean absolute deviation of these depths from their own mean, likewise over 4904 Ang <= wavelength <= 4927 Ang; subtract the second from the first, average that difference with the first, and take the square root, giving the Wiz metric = 0.15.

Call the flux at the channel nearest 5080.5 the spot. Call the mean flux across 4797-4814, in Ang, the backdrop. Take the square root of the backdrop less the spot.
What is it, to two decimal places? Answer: 0.96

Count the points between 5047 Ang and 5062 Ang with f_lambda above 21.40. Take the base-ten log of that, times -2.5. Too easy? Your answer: -1.7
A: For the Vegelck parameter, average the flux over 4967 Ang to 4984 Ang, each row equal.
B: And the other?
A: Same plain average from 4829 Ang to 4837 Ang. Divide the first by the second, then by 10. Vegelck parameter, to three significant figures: 0.101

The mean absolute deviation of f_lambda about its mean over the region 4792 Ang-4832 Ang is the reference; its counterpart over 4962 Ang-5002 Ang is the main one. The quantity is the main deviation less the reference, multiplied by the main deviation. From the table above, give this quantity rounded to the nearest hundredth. 0.15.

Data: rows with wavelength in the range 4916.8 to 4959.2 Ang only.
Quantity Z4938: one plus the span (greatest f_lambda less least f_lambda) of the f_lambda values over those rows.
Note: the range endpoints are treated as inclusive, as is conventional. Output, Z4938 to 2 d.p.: 4.30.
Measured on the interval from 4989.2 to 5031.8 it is 4.10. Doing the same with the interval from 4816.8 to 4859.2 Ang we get 4.30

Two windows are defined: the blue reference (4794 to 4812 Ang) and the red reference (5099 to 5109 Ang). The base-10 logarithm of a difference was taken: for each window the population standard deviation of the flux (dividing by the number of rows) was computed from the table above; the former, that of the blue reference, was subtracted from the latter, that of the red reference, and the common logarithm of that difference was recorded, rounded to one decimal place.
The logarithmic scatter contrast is -0.8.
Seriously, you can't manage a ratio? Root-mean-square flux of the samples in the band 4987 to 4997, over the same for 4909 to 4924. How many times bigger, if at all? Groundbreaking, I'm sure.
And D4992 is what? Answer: 1.05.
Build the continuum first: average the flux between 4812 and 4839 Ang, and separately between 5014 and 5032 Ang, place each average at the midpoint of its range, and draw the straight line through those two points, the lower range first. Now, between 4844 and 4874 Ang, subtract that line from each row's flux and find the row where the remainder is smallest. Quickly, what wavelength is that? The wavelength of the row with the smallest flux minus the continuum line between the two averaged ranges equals 4860.5 Ang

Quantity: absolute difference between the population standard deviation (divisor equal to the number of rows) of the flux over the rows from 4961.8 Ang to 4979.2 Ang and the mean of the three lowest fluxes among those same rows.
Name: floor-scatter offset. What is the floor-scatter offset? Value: 21.3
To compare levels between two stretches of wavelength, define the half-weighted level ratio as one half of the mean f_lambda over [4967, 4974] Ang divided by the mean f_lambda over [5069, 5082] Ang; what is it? 0.515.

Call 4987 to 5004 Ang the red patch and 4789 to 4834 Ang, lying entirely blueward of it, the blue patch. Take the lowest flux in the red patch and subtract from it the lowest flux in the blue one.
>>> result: 0.6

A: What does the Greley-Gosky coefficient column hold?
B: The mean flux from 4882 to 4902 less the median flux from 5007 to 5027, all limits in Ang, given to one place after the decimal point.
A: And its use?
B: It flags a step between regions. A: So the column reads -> -0.3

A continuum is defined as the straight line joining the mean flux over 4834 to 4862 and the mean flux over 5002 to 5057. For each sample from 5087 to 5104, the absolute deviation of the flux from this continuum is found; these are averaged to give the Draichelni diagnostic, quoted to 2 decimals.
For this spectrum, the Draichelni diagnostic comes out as 0.39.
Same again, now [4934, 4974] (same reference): 0.89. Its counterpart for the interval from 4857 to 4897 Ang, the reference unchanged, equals 0.99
